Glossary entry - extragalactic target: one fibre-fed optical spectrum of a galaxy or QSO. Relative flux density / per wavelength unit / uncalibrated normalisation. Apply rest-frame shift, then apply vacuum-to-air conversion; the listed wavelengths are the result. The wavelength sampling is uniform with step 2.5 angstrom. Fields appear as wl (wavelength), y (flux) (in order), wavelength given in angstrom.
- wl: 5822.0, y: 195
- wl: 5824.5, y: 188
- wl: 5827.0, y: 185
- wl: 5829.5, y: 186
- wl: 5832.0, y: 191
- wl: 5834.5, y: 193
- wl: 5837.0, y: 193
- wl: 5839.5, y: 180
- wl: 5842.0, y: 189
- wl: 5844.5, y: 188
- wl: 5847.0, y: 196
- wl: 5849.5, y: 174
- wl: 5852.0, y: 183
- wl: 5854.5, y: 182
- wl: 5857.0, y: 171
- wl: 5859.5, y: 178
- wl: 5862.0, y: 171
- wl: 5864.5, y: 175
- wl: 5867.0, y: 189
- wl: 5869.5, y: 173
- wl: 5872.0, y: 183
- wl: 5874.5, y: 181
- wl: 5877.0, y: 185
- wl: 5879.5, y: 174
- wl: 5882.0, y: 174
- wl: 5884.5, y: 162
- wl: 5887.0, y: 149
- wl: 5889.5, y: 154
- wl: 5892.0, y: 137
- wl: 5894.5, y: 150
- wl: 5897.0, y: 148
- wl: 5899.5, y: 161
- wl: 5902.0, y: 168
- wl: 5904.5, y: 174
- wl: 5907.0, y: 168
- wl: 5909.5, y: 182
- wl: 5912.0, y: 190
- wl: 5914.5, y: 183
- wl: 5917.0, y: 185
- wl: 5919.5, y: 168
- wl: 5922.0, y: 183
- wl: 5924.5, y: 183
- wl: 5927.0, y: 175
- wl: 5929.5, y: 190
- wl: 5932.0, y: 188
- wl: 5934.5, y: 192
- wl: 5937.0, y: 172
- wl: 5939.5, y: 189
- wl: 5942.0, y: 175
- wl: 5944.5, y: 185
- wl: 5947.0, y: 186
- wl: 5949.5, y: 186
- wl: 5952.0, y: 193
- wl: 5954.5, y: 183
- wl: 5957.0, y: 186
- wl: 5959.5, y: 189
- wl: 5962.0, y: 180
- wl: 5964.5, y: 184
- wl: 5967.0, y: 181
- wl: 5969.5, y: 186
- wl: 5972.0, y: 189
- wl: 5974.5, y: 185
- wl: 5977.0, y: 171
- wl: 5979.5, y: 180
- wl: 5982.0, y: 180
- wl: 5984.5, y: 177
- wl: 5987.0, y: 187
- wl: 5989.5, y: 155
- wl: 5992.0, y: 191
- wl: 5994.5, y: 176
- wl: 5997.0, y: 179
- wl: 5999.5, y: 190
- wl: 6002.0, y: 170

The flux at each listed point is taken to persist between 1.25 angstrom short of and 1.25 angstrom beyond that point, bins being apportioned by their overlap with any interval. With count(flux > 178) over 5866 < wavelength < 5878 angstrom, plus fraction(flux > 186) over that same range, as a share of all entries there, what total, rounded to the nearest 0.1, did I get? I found 4.2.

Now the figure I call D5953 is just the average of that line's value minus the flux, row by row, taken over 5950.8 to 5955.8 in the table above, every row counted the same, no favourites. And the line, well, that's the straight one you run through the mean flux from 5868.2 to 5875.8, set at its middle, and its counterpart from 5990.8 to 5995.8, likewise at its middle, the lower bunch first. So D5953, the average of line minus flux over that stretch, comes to -6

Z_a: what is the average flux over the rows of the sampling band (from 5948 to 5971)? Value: 185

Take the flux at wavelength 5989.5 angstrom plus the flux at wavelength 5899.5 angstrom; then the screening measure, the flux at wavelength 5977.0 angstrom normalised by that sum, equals 0.54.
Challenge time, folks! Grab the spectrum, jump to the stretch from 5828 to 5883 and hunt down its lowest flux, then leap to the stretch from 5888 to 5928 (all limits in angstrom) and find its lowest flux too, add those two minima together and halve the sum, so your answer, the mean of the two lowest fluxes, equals 154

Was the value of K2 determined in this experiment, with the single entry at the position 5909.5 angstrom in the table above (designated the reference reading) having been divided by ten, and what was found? 18.2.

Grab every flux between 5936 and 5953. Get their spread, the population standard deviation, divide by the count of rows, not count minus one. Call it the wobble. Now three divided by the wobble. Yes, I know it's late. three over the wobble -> 0.43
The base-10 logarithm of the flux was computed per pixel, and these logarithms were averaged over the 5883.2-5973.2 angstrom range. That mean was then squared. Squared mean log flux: 5.04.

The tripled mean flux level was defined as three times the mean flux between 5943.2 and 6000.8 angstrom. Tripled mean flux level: 548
